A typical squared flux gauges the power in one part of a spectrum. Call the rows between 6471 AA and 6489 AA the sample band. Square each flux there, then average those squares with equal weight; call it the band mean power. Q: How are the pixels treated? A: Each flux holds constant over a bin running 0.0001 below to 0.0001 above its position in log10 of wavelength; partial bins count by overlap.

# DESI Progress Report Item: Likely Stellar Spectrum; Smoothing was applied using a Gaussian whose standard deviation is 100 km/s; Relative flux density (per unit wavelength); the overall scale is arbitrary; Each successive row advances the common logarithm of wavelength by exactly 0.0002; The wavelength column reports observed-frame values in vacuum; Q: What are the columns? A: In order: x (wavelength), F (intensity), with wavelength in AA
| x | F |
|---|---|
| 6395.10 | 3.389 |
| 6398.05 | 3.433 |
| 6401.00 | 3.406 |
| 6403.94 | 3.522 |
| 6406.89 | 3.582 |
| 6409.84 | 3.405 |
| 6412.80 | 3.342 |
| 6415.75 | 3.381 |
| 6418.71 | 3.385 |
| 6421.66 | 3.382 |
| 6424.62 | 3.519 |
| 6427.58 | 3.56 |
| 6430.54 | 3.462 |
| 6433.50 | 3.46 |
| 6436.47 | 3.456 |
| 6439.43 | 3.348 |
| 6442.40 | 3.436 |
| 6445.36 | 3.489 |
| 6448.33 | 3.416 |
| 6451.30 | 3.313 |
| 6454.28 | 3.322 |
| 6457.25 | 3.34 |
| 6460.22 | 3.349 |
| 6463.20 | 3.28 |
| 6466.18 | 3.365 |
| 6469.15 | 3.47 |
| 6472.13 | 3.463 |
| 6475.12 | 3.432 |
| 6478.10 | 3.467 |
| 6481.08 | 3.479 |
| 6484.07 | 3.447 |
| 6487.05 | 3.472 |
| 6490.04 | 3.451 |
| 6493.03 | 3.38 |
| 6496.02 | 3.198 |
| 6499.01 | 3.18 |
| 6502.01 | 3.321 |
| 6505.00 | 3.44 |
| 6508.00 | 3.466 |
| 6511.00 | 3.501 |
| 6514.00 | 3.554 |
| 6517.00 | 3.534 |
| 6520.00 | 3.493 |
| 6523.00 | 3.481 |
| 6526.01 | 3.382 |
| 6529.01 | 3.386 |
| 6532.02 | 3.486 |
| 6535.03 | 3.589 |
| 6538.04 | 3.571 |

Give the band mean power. 12.0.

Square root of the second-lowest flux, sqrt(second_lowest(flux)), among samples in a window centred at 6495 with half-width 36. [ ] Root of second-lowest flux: 1.79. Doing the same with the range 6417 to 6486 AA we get 1.82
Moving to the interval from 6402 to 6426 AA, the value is 1.84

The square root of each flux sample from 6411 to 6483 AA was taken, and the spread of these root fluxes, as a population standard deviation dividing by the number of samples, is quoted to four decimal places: 0.0190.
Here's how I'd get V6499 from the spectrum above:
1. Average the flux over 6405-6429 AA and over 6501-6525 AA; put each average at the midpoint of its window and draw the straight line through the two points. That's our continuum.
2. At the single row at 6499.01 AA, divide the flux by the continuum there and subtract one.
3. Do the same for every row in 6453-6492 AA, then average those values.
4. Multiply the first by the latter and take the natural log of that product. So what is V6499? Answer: -7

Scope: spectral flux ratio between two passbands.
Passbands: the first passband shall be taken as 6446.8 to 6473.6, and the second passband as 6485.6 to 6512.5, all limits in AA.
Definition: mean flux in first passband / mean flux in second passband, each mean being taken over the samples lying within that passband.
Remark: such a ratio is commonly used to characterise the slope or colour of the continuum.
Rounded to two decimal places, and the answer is 1.00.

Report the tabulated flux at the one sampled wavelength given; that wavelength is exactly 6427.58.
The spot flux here 3.56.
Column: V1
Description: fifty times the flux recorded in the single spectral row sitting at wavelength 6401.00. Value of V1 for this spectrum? 170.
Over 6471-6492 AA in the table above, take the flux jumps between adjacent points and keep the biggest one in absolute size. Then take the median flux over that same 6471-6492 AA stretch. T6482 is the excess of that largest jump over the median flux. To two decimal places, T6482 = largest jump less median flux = -3.43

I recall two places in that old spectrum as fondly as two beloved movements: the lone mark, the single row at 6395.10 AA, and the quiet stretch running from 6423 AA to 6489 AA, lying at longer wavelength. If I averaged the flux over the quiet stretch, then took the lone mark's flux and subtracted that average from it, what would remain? -0.04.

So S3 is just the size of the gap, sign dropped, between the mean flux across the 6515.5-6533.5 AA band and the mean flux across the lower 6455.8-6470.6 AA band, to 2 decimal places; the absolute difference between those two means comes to 0.10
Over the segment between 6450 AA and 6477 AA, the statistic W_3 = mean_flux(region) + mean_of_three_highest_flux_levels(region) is 6.83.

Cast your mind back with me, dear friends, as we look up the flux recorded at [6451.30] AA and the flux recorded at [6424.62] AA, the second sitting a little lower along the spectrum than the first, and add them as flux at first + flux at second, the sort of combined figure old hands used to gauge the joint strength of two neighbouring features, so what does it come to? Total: 6.83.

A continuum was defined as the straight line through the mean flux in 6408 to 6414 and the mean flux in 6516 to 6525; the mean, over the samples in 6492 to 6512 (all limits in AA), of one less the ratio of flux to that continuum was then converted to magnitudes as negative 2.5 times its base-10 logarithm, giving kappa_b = 3.6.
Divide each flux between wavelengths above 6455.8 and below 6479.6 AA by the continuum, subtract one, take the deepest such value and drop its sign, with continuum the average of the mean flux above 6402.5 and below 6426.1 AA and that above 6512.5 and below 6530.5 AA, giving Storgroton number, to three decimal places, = 0.051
